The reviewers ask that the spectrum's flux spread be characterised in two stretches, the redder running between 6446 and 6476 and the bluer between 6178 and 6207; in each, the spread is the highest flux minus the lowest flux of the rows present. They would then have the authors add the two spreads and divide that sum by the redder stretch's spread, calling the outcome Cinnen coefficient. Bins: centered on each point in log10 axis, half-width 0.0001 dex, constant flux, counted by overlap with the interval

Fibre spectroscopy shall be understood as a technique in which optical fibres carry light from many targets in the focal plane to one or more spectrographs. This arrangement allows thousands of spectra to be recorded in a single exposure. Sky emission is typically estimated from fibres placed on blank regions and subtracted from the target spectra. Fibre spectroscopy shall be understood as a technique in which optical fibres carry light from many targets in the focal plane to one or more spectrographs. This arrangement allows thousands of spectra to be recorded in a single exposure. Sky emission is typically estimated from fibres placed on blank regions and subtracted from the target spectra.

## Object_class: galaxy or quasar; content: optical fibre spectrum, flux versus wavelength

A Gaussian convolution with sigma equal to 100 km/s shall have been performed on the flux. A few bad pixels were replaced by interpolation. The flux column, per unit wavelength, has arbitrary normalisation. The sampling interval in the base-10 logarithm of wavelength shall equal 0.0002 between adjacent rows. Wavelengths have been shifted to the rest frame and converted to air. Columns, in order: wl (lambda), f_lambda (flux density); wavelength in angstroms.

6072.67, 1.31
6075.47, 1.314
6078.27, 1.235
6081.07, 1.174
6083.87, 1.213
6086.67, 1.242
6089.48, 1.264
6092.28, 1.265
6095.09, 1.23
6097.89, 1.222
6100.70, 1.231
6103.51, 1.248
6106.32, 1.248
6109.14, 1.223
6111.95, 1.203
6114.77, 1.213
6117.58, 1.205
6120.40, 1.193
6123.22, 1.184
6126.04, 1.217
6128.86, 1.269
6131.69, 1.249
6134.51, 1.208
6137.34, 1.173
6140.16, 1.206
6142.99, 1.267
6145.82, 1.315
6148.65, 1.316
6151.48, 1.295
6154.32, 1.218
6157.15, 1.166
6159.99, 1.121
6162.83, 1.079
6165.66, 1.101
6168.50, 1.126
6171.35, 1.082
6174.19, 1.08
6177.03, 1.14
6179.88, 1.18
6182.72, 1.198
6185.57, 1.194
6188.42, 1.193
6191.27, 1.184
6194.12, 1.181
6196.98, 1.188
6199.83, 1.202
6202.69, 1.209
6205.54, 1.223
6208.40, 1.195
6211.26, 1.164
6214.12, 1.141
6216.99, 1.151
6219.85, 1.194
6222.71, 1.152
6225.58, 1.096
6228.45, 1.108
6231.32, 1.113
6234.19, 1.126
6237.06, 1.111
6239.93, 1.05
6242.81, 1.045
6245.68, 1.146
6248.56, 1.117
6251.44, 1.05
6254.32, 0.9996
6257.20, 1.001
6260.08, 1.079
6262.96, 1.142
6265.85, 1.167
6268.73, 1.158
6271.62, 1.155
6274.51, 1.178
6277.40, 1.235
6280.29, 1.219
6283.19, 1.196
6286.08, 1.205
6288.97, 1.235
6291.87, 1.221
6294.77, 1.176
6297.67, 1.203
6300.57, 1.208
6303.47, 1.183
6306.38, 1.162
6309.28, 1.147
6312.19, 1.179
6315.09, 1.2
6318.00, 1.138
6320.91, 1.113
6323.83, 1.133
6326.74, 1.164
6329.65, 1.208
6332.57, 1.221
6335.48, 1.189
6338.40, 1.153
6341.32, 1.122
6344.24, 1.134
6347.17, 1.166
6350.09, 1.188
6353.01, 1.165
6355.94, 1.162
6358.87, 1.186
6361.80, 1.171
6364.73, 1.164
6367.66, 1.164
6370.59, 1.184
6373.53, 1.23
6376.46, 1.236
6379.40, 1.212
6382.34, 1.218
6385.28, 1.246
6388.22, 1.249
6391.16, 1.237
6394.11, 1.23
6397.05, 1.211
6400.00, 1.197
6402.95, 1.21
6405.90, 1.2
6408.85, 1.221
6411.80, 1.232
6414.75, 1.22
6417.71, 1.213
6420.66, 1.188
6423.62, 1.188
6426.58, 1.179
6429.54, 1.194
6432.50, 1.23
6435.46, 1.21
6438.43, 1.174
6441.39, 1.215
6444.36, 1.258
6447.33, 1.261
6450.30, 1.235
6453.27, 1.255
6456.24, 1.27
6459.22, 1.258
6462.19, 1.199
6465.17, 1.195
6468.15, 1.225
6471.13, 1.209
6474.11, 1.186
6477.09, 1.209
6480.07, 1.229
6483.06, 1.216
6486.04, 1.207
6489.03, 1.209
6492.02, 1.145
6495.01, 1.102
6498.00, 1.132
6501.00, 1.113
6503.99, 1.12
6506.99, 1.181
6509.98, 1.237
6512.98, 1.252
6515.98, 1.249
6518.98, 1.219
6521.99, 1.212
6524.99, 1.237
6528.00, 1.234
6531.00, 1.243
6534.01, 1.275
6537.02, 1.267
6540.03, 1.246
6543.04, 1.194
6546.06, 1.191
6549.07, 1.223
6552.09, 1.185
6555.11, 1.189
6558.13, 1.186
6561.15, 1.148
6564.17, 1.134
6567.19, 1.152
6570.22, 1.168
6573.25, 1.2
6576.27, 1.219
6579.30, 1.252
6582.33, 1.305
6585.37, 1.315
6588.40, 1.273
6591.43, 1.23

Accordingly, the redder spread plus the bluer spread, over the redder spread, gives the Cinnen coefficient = 1.5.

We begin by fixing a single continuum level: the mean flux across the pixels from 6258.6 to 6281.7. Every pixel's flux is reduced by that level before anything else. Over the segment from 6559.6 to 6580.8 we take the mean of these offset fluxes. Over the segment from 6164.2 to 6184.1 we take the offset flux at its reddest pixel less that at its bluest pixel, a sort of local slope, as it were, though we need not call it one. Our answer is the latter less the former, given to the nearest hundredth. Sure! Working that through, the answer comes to 0.08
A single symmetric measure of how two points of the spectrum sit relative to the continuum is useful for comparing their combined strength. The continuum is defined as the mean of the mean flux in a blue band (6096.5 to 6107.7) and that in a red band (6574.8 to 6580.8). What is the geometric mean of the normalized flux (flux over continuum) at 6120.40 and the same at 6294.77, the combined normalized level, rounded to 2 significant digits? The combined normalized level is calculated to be 0.96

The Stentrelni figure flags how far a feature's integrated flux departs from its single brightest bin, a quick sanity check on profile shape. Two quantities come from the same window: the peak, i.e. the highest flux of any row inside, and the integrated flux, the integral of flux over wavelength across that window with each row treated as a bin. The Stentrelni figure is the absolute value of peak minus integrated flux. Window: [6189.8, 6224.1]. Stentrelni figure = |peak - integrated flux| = 39.3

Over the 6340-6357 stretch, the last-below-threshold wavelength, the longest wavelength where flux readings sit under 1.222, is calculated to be 6355.94 angstroms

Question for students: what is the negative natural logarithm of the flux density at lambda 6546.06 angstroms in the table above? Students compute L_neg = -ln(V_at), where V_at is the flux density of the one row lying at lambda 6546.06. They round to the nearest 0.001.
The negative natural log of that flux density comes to -0.175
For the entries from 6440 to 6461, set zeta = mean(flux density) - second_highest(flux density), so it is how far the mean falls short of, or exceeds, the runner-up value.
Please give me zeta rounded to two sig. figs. -0.011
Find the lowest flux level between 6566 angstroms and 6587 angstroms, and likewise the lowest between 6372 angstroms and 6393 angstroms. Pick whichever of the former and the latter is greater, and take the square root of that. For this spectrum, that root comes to 1.10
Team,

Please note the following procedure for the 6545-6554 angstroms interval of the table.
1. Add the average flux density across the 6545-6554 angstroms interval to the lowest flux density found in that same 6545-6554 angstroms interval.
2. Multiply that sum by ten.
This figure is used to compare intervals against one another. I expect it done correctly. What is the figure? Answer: 23.8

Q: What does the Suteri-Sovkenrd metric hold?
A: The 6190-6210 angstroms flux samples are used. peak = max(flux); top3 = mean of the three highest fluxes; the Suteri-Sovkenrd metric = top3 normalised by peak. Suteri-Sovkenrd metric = 0.990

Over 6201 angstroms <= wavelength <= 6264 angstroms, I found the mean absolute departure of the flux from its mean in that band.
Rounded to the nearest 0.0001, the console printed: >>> 0.0488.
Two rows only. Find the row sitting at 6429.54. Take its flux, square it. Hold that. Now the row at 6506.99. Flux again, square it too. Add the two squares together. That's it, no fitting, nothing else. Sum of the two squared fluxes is 2.82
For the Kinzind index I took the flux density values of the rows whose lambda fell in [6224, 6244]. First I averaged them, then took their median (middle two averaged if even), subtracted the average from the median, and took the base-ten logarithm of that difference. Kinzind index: -1.8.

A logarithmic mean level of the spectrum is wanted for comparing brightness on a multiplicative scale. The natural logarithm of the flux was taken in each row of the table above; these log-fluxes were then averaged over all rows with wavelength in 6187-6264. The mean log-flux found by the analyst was 0.122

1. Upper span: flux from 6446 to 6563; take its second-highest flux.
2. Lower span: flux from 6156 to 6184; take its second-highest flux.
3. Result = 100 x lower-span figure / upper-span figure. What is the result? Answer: 93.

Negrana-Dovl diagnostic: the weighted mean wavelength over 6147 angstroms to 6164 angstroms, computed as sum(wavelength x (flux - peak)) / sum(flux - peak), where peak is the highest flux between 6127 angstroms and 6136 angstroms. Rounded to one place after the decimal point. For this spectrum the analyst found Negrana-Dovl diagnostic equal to 6161.7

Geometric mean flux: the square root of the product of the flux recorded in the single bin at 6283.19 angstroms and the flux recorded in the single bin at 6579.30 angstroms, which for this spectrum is 1.224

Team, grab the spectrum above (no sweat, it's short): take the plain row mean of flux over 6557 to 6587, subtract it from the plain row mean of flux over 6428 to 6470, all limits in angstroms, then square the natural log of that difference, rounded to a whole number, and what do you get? 16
